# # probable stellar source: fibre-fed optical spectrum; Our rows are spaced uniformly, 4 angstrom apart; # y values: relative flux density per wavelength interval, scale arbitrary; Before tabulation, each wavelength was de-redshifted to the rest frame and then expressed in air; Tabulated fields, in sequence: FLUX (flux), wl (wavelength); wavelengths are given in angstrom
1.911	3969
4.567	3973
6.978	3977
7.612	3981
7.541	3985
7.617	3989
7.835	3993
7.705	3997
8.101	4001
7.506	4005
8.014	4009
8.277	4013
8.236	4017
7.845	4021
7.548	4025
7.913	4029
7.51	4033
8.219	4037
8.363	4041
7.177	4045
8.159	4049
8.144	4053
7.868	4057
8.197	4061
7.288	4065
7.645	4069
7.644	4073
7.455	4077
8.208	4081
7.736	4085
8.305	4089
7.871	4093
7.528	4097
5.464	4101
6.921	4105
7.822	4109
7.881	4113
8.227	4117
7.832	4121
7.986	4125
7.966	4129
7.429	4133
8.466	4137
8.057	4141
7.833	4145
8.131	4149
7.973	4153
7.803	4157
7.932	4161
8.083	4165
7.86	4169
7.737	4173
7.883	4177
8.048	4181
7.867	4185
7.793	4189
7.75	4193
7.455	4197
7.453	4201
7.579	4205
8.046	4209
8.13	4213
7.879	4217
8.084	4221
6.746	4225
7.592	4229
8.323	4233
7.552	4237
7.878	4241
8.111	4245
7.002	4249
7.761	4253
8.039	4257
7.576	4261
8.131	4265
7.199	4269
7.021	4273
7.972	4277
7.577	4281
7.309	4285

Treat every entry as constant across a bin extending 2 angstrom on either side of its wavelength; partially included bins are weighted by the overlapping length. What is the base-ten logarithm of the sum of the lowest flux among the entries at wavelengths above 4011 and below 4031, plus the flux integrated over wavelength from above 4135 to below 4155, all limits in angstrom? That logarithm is 2.23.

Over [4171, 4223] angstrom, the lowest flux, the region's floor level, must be 7.453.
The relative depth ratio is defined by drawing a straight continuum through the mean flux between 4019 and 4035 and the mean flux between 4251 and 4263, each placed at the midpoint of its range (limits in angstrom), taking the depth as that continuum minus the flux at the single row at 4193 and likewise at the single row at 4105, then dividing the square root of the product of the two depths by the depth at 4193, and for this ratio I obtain 6.8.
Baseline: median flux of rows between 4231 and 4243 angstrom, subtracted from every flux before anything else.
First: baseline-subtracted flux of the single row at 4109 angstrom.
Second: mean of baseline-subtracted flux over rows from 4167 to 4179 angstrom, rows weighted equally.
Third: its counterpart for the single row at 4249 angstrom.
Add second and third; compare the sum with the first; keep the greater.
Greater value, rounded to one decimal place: -0.1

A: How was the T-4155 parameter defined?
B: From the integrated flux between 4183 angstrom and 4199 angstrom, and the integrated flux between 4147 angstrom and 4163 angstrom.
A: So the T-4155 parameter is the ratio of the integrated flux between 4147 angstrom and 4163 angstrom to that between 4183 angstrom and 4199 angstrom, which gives 1.03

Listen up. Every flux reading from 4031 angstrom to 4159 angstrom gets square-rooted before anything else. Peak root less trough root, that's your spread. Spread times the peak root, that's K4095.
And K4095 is 1.7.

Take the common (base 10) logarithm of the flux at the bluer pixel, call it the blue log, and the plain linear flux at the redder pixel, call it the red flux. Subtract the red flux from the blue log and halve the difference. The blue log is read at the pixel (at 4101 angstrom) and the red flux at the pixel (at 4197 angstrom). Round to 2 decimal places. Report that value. -3.36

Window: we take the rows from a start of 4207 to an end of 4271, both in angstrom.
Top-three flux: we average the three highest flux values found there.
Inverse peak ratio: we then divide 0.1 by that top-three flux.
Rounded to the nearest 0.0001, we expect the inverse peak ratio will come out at 0.0122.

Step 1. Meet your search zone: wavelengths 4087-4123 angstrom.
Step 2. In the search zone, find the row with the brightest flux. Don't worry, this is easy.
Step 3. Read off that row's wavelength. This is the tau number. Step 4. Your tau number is 4089 angstrom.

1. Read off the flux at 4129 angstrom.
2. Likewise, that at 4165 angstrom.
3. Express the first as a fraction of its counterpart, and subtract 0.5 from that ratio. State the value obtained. 0.486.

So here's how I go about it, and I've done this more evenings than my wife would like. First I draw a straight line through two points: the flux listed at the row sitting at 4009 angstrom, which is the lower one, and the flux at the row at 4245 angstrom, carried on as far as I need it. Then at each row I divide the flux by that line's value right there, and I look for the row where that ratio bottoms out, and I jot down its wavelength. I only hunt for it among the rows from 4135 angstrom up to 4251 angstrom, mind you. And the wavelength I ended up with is 4225 angstrom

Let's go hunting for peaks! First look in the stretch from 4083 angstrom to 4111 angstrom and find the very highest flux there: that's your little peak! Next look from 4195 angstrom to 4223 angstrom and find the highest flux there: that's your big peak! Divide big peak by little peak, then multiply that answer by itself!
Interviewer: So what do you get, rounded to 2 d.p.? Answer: 0.96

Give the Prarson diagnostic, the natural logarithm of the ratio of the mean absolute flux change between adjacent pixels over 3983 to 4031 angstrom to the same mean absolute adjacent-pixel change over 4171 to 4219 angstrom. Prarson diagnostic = 0.6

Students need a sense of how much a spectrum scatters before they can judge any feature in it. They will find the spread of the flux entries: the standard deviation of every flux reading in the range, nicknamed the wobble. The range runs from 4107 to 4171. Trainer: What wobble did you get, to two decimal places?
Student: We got 0.22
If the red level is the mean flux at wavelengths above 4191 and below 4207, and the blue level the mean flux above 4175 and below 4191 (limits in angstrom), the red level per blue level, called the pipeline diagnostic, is 0.96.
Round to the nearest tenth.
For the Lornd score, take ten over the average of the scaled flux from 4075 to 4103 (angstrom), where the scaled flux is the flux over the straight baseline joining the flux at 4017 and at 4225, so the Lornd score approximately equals 10.3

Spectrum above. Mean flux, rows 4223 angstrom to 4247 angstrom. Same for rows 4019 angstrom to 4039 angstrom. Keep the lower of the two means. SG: 7.70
